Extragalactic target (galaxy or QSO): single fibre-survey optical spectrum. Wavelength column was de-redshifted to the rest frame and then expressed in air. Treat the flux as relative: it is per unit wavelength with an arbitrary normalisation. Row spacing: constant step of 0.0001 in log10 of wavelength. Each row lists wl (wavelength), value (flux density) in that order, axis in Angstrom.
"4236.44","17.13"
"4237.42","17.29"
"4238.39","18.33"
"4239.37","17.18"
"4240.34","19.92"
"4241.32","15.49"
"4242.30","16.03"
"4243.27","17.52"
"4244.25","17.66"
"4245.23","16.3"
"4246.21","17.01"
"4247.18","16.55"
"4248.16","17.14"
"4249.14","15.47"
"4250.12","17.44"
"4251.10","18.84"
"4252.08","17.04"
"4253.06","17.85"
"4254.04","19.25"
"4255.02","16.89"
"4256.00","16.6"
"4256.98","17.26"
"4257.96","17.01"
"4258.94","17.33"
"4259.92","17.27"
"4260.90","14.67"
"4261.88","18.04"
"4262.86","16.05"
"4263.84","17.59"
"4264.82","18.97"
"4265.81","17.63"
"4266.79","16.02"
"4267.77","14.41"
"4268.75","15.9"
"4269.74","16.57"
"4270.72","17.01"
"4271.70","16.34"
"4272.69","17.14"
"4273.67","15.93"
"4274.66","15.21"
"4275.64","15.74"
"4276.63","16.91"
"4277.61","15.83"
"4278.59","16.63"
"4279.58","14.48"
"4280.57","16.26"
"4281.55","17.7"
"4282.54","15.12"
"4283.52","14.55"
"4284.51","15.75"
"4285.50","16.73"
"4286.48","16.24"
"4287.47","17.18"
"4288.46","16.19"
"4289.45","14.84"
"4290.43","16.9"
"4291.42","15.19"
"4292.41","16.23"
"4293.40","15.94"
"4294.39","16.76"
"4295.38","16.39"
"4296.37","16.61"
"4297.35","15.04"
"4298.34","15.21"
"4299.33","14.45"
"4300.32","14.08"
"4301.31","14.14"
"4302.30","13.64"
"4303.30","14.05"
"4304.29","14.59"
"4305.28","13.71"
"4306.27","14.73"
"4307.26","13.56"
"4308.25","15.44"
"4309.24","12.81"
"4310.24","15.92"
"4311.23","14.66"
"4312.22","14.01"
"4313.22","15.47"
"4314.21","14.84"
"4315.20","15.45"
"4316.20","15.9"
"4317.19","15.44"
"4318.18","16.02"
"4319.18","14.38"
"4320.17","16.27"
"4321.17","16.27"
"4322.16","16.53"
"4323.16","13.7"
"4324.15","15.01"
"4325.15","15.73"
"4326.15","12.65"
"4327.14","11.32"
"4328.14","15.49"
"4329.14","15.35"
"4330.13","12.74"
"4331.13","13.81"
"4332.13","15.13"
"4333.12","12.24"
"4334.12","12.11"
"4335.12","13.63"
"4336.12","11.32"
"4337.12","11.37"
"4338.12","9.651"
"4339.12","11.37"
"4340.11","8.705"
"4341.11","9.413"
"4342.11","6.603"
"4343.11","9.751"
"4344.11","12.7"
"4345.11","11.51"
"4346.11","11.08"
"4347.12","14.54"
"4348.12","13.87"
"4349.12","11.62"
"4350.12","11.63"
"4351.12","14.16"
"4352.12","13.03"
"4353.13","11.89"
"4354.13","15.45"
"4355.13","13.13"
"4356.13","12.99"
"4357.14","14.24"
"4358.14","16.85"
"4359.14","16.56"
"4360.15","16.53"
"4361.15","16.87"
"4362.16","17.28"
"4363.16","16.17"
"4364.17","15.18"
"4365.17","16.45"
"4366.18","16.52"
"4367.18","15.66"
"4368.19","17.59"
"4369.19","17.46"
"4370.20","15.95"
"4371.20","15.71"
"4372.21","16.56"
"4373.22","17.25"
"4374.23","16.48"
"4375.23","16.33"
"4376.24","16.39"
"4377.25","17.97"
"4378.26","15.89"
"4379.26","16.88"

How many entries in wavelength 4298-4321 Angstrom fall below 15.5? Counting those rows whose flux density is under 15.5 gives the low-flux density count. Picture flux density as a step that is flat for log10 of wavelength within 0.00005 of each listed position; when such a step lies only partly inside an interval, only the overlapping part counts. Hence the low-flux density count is 19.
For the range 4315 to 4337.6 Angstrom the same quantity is 17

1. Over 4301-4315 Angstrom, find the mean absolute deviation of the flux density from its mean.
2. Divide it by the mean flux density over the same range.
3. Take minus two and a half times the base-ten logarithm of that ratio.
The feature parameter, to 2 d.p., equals 3.29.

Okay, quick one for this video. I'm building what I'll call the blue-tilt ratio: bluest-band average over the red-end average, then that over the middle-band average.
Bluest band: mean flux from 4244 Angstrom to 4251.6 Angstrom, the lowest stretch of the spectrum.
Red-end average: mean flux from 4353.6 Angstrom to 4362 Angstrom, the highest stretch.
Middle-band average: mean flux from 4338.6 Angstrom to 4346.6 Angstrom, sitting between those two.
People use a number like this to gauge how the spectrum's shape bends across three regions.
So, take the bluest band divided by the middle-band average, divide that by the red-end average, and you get 0.11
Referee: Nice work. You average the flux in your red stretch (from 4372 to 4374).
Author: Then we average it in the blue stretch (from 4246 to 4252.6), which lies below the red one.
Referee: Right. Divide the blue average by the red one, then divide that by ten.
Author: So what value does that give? 0.101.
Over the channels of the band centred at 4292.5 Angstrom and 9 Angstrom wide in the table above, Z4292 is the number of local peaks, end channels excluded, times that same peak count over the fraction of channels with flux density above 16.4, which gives 27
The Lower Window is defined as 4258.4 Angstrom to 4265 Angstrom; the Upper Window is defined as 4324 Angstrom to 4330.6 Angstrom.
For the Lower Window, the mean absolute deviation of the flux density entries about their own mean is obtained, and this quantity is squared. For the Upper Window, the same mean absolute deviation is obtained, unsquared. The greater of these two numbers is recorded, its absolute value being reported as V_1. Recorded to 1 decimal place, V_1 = 1.5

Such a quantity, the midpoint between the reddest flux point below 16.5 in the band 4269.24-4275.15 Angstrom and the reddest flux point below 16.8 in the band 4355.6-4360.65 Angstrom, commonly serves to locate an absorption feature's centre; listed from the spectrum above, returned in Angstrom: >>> 4317.4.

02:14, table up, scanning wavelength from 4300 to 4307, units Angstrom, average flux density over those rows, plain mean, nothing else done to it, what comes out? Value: 14.1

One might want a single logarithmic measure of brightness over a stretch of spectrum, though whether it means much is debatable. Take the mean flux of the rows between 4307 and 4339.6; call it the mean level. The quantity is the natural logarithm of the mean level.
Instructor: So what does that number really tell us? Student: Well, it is 2.65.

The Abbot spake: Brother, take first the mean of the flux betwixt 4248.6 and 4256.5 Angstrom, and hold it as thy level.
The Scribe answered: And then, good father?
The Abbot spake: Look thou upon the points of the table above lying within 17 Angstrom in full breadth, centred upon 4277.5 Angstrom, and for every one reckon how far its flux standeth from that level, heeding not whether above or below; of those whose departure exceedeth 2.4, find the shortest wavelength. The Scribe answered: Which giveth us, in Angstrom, 4279.58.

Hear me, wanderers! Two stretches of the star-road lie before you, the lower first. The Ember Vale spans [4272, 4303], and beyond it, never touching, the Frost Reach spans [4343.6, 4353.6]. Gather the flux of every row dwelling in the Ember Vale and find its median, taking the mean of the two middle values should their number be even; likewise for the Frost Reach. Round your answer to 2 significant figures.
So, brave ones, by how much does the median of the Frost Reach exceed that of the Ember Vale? -3.6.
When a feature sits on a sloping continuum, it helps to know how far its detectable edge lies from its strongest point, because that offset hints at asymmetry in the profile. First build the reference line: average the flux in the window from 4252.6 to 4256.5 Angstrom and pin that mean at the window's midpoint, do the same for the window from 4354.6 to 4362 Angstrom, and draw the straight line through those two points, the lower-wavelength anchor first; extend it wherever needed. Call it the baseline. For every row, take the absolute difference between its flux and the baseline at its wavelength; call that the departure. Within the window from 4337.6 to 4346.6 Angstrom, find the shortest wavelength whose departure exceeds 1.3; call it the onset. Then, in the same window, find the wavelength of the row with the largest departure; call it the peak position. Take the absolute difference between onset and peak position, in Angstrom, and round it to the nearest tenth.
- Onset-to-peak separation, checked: 4.0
